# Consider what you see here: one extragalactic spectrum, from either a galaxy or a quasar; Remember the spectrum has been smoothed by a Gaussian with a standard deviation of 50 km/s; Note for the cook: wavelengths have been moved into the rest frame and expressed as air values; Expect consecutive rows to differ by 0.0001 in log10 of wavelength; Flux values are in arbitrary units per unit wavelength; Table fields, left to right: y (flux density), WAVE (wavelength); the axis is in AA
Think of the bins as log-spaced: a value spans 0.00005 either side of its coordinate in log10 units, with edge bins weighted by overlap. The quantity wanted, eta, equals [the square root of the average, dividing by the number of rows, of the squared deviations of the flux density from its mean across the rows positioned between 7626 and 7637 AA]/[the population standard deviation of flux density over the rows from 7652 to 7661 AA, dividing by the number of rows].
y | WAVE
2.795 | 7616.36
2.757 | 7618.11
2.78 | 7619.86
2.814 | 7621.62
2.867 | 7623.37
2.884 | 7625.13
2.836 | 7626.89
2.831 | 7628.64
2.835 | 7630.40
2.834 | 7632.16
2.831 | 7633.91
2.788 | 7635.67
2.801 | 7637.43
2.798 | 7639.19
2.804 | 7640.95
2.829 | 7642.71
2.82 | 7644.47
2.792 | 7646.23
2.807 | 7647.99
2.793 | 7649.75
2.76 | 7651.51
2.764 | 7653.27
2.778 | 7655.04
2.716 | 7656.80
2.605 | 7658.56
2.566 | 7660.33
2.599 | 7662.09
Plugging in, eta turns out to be 0.20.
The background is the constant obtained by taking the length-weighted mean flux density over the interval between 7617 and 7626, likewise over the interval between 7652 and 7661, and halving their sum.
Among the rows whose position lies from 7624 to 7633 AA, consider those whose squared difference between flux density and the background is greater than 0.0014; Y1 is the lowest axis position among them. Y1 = 7625.13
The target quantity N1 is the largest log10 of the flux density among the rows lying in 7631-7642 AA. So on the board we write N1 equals 0.452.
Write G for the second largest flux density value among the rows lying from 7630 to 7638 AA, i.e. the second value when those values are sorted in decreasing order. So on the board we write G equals 2.834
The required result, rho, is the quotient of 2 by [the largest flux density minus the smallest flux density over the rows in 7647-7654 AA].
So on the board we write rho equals 43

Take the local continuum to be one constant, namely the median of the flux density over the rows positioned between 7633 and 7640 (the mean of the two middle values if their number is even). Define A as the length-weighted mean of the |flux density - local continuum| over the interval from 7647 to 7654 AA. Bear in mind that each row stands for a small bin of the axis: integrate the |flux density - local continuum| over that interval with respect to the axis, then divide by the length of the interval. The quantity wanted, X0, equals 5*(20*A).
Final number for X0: 2.2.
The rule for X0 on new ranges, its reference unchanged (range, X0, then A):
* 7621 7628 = 5.1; 0.051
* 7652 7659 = 7.4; 0.074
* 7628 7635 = 3.3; 0.033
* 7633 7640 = 1.2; 0.012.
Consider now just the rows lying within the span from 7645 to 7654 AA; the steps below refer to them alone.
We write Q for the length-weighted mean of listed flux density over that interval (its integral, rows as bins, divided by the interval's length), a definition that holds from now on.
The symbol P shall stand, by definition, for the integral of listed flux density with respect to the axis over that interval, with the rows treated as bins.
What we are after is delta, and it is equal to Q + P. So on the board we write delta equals 27.9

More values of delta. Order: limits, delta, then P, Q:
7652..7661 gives 26.9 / 24.2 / 2.690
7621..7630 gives 28.5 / 25.6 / 2.847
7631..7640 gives 28.1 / 25.3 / 2.811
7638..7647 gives 28.1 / 25.3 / 2.808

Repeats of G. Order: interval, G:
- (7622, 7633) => 2.867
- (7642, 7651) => 2.82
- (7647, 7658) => 2.793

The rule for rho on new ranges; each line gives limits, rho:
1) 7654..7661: 9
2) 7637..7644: 65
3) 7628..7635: 500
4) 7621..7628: 29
